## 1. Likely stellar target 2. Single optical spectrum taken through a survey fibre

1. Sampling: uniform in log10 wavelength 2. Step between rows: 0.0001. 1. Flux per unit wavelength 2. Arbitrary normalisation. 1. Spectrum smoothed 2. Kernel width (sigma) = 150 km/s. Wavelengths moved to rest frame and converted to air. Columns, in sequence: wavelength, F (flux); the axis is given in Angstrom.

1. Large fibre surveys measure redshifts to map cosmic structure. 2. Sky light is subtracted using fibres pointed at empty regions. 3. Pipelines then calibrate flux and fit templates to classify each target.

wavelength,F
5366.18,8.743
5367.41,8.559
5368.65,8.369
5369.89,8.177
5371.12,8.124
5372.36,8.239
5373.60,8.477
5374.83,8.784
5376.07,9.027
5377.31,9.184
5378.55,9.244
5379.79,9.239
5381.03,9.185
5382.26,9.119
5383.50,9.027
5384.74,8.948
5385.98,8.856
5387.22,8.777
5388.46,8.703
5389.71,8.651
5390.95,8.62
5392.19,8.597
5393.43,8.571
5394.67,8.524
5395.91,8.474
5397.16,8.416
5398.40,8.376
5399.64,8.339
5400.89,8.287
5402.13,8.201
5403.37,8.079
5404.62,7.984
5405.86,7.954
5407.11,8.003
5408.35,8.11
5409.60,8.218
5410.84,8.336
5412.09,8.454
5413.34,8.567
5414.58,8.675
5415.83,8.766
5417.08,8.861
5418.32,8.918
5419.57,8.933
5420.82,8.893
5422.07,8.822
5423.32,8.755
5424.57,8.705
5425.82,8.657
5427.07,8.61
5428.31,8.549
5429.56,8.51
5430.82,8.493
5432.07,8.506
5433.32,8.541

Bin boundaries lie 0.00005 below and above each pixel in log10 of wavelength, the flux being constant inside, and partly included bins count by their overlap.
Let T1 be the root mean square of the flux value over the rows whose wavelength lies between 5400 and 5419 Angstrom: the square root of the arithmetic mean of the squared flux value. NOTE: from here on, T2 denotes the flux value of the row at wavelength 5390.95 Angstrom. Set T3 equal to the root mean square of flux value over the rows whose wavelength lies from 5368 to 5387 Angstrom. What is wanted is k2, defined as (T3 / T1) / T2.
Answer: 0.122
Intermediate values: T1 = 8.37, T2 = 8.62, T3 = 8.81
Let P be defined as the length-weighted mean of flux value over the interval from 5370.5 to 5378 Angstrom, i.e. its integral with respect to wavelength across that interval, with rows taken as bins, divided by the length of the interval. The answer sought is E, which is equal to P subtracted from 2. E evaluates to -6.65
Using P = 8.65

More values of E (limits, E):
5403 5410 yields -6.05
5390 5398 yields -6.54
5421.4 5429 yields -6.69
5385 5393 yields -6.70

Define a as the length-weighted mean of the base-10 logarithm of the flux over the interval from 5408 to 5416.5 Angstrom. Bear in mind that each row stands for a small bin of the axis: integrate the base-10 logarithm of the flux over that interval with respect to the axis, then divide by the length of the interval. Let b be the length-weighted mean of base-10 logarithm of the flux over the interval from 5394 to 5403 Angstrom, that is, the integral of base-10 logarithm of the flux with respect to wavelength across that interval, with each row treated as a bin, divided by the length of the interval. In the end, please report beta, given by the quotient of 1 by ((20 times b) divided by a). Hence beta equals 0.0502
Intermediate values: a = 0.927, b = 0.923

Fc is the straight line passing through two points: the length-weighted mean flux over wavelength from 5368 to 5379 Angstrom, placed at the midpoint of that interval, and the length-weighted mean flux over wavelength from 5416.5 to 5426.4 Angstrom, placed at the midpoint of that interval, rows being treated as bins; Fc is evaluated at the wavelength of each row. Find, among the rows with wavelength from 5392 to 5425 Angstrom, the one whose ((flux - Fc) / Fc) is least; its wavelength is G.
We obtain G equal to 5405.86 Angstrom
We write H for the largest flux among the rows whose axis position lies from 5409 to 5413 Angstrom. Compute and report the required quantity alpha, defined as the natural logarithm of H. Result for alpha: 2.13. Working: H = 8.454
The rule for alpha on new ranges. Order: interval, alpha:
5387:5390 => 2.17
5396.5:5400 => 2.13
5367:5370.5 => 2.15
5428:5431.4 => 2.15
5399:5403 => 2.12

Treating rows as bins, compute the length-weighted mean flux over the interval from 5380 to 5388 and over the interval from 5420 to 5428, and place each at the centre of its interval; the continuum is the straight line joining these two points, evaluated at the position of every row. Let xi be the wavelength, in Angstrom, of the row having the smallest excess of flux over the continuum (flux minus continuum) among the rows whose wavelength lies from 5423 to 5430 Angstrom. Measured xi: 5429.56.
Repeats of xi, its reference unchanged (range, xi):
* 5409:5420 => 5409.60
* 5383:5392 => 5390.95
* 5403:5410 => 5405.86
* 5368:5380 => 5371.12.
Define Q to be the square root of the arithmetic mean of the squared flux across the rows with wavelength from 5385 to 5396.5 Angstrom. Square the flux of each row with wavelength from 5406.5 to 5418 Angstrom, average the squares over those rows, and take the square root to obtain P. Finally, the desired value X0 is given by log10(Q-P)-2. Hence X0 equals -2.7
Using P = 8.4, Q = 8.64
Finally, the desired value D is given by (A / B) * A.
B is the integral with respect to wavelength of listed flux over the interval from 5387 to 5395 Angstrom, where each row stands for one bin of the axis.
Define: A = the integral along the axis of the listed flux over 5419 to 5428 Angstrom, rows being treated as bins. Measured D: 90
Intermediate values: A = 79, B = 69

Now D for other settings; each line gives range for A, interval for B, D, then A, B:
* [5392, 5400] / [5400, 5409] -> 63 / 68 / 73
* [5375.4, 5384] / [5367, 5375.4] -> 88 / 79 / 70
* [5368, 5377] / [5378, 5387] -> 71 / 76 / 82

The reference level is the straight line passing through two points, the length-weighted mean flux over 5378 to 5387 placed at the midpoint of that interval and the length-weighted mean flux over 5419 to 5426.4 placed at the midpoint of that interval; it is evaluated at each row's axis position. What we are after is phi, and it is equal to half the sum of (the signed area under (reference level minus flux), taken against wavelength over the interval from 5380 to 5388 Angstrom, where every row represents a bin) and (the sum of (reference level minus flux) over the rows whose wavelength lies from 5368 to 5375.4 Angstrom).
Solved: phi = 2.7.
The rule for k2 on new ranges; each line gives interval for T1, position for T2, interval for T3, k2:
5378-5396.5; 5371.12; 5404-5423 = 0.118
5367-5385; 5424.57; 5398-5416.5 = 0.108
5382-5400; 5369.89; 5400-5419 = 0.118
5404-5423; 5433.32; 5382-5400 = 0.119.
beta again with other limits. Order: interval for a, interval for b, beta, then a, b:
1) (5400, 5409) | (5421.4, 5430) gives 0.0484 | 0.908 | 0.938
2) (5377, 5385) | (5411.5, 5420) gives 0.0511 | 0.961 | 0.941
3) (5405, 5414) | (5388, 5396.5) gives 0.0490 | 0.916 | 0.934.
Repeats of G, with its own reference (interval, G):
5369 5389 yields 5371.12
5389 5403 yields 5402.13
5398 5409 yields 5405.86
